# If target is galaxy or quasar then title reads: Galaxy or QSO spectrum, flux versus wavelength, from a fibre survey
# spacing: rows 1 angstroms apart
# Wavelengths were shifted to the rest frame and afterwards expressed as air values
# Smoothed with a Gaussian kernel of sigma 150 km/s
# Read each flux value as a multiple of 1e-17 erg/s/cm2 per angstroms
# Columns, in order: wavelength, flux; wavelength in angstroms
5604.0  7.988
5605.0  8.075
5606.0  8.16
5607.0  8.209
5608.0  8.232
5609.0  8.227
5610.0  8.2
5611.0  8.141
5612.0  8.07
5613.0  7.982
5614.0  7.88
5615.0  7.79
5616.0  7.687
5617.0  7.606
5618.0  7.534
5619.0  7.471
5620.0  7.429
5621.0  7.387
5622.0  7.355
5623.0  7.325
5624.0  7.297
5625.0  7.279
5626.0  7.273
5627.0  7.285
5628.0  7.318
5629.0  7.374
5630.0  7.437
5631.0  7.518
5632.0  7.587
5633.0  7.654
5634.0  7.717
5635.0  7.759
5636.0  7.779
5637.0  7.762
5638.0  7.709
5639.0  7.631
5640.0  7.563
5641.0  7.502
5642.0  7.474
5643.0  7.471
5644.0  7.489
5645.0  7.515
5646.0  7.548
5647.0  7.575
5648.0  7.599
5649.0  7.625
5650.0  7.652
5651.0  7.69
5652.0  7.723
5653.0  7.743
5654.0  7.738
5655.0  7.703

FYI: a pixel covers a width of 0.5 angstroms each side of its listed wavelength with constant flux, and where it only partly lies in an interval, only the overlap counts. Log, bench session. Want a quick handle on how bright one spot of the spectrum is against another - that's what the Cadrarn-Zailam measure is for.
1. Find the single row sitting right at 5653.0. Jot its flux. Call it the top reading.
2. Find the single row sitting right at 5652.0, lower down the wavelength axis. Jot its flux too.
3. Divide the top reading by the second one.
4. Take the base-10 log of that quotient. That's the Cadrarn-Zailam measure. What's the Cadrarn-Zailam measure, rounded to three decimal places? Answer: 0.001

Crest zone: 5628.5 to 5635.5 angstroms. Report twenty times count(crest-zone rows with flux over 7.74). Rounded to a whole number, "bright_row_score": 20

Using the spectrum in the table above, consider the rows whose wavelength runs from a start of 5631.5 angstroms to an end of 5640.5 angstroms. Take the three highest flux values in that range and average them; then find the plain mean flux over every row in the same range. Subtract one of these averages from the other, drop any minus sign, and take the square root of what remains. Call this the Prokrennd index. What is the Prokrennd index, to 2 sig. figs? 0.29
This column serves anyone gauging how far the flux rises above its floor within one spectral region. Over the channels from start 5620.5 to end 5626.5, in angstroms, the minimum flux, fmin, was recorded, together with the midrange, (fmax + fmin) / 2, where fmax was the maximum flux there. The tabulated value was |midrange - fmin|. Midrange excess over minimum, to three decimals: 0.057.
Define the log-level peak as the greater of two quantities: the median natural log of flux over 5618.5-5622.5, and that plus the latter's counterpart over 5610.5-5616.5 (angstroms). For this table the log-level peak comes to 4.07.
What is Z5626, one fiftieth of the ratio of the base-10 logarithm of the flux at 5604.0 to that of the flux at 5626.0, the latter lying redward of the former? 0.0209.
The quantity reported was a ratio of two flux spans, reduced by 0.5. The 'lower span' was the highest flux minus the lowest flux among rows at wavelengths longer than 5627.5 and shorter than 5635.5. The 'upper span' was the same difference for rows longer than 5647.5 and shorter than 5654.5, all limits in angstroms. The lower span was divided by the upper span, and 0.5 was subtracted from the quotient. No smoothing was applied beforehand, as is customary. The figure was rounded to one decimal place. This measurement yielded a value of 2.6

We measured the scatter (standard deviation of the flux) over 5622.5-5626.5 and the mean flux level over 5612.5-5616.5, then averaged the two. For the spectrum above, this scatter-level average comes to 3.93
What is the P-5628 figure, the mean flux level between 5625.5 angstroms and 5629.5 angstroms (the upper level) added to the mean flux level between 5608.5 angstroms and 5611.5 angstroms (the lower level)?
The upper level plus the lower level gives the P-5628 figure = 15.5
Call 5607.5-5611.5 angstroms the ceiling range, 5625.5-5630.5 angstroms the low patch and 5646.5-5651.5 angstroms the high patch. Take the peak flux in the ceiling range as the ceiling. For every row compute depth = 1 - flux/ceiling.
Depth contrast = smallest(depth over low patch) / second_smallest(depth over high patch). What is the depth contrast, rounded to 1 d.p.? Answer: 1.4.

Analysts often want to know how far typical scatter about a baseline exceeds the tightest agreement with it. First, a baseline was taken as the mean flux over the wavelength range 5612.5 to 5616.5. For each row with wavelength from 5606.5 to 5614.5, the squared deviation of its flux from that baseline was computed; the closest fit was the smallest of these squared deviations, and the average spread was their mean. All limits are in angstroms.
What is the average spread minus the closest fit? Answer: 0.093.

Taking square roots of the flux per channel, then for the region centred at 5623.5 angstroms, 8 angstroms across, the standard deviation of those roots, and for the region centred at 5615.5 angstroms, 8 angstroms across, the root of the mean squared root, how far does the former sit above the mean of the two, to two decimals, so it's -1.39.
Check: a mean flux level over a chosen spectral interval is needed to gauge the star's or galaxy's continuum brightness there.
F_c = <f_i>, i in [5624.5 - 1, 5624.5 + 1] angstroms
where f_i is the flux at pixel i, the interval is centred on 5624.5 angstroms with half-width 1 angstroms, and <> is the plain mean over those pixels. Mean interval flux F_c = 7.3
